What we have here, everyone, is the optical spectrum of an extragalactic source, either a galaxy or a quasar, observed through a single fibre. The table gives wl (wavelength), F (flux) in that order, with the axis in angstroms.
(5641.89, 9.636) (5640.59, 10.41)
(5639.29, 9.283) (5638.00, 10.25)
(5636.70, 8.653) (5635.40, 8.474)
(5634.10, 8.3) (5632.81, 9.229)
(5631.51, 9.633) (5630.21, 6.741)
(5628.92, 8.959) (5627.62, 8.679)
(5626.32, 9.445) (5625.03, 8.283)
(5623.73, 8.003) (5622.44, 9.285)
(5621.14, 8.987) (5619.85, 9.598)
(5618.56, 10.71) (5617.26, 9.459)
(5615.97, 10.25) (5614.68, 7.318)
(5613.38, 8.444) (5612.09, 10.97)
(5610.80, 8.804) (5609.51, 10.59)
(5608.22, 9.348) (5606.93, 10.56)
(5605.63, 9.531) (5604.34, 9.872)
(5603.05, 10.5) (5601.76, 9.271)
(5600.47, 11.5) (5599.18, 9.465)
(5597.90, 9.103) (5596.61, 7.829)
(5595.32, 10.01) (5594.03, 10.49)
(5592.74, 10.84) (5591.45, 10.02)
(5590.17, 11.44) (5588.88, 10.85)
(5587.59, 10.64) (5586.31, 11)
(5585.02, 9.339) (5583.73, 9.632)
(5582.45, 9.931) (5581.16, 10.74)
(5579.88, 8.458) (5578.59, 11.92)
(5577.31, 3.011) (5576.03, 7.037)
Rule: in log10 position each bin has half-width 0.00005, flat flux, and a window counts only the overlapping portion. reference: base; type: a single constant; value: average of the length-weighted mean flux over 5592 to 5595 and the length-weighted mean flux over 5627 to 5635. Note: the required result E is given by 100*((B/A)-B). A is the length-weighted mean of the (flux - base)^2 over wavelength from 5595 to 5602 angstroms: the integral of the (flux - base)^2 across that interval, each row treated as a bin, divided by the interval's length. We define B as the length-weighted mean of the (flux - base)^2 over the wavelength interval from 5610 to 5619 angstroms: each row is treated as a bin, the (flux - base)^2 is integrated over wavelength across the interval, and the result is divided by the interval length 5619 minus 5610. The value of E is -37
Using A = 1.3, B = 1.5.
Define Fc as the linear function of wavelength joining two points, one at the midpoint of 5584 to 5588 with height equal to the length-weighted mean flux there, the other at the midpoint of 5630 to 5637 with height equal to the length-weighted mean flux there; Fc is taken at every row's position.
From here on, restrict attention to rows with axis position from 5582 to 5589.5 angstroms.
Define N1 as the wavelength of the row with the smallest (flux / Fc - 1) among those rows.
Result 5585.02 angstroms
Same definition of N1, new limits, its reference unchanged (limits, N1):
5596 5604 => 5596.61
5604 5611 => 5610.80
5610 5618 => 5614.68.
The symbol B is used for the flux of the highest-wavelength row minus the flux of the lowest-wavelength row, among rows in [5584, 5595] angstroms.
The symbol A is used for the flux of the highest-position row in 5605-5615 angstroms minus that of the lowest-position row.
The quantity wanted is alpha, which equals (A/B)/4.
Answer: -0.48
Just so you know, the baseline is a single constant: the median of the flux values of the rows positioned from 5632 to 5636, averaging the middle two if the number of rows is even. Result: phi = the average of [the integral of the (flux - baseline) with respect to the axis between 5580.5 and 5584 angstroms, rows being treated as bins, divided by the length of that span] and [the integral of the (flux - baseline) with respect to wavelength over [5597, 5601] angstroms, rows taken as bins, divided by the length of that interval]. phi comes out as 1.5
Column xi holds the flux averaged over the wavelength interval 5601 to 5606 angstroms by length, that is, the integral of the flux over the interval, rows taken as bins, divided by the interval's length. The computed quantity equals 9.8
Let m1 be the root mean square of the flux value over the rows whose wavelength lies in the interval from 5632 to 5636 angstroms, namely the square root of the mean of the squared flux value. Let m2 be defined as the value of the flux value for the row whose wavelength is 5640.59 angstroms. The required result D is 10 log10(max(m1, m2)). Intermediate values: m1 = 8.7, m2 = 10.41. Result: 10.2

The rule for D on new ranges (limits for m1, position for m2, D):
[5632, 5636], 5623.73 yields 9.4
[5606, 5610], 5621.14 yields 10.1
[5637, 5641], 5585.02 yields 10.0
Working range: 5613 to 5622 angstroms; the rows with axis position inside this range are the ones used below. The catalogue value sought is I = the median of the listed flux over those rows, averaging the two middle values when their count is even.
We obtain 9.5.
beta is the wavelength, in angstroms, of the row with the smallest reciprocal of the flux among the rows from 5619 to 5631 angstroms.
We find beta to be 5619.85 angstroms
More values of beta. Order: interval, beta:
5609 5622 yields 5612.09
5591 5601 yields 5600.47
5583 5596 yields 5590.17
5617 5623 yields 5618.56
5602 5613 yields 5612.09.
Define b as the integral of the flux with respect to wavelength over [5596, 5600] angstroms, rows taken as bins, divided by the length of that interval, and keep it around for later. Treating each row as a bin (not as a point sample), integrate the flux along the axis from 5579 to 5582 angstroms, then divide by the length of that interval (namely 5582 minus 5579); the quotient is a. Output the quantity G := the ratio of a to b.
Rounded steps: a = 9.78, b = 8.9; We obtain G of 1.09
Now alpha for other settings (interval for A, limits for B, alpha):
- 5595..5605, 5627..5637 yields 1.33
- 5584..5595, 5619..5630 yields -0.45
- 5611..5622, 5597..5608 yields -0.34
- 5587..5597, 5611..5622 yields 0.35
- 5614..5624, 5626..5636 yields -0.18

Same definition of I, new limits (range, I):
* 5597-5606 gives 9.5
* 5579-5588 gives 9.9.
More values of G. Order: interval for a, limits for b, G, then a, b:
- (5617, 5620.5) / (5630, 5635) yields 1.16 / 9.98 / 8.6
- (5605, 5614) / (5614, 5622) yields 1.04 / 9.75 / 9.4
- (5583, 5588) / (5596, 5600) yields 1.13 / 10.13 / 8.9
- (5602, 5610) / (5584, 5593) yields 0.95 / 10.01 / 10.5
